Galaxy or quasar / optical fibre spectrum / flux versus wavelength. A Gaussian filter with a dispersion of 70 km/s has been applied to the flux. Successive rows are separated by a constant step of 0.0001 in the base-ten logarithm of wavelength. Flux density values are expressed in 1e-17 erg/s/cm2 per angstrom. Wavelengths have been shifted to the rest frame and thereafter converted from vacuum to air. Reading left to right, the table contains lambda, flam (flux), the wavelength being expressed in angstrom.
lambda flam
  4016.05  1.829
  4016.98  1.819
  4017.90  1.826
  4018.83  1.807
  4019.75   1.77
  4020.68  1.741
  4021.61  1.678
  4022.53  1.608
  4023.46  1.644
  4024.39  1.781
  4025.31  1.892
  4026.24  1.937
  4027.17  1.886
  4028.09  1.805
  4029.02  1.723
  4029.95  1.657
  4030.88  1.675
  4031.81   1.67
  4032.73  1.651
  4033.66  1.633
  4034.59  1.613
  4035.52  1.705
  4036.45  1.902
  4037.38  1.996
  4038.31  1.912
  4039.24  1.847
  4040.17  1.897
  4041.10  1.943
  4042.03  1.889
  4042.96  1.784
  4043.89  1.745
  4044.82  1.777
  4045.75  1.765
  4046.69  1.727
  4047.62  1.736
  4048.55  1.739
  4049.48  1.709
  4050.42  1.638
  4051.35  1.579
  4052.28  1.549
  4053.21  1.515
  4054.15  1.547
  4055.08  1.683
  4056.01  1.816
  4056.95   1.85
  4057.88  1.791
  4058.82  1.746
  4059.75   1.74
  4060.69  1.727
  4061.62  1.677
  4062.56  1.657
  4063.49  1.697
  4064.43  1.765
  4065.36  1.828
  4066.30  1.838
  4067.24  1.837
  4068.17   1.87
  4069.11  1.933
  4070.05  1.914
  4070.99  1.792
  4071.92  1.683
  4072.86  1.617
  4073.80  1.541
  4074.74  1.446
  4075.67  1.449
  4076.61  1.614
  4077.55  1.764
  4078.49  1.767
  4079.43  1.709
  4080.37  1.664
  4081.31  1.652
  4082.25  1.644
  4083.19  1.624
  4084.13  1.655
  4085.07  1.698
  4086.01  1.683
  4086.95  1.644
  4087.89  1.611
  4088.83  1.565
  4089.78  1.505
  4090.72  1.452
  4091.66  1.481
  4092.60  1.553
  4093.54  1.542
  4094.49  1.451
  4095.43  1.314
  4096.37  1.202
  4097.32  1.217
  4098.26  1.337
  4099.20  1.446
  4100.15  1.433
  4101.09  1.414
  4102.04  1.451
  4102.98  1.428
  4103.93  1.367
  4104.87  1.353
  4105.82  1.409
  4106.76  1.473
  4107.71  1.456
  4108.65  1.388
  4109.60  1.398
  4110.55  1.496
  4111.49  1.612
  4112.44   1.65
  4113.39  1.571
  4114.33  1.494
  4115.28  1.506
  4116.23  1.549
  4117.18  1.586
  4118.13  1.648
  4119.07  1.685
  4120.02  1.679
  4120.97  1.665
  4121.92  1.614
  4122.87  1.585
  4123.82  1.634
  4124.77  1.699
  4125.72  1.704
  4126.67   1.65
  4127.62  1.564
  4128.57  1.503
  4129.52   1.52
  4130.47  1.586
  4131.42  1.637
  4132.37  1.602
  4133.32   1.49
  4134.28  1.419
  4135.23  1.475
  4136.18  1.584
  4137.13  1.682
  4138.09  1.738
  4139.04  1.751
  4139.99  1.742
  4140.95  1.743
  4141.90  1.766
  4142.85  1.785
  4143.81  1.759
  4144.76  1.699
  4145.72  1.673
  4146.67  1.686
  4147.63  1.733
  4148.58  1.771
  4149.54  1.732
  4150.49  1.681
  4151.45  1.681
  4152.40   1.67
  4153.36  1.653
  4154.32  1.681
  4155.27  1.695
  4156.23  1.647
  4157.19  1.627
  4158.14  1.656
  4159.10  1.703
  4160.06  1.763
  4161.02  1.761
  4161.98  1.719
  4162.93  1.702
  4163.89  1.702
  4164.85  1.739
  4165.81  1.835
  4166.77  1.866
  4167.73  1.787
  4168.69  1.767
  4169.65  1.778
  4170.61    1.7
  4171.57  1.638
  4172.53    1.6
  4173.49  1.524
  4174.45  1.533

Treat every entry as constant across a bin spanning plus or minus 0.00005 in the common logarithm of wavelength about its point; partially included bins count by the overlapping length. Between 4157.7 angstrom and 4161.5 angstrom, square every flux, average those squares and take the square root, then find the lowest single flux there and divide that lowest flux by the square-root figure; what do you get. 0.962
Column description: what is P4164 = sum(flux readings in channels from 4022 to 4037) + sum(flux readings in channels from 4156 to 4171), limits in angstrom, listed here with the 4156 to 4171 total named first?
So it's 55.5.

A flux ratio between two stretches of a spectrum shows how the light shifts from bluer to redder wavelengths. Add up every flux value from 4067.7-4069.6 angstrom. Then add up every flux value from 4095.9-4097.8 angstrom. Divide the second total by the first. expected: 0.64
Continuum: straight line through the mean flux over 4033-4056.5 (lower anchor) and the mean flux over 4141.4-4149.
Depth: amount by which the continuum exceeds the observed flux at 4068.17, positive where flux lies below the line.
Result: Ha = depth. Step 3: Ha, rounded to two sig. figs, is -0.13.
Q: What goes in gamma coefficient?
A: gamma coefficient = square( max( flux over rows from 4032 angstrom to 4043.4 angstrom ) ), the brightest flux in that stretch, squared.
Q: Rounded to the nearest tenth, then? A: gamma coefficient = 4.0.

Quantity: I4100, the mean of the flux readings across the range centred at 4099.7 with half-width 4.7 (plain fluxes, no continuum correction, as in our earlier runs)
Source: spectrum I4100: 1.36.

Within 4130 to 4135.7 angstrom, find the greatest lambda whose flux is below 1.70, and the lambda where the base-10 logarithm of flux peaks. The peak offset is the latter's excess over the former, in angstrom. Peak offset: -3.8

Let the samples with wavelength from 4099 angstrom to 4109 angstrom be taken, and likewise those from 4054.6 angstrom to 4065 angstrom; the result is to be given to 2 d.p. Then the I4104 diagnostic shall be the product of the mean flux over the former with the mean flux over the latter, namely 2.47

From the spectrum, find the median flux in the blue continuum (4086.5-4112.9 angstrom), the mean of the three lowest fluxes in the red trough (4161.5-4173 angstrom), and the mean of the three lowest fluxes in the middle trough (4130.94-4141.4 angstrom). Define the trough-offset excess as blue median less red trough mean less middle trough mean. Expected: -1.66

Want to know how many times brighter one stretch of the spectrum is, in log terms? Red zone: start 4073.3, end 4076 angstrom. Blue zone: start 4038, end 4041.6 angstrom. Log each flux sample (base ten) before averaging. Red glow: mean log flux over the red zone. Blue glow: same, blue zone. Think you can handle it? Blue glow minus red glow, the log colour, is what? 0.11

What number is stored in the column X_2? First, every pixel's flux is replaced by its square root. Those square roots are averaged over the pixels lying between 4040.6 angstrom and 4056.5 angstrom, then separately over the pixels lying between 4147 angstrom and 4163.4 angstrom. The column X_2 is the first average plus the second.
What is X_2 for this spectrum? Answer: 2.61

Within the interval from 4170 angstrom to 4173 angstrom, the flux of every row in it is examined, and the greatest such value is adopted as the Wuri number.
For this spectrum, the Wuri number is 1.7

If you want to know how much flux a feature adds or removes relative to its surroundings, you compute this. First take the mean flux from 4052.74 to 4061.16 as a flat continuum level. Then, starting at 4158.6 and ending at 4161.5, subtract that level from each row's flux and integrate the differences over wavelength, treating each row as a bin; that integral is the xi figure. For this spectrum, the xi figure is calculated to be 0.08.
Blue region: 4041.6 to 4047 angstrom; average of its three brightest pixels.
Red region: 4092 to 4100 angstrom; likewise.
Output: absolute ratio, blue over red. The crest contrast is 1.20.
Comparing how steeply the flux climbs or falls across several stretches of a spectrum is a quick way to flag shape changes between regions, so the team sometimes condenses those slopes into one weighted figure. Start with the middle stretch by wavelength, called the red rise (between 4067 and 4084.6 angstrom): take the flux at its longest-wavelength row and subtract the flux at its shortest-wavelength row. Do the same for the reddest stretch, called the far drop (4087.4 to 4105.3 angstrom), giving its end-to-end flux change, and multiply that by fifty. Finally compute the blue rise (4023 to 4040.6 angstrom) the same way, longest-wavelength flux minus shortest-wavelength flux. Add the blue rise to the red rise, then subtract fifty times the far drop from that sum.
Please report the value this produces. 13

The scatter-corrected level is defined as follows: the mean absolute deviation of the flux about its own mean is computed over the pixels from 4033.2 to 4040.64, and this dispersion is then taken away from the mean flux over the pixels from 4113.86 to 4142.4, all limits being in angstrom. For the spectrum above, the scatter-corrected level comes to 1.49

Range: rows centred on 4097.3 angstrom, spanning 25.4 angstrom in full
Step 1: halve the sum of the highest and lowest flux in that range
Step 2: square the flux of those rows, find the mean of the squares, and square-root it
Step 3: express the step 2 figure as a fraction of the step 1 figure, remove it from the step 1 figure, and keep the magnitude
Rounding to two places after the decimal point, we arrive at 0.44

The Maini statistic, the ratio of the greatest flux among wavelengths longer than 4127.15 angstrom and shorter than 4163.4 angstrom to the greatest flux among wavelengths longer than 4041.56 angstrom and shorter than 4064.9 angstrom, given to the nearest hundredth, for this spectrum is 0.94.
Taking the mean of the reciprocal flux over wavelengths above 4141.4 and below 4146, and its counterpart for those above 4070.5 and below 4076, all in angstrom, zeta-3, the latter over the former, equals 1.10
